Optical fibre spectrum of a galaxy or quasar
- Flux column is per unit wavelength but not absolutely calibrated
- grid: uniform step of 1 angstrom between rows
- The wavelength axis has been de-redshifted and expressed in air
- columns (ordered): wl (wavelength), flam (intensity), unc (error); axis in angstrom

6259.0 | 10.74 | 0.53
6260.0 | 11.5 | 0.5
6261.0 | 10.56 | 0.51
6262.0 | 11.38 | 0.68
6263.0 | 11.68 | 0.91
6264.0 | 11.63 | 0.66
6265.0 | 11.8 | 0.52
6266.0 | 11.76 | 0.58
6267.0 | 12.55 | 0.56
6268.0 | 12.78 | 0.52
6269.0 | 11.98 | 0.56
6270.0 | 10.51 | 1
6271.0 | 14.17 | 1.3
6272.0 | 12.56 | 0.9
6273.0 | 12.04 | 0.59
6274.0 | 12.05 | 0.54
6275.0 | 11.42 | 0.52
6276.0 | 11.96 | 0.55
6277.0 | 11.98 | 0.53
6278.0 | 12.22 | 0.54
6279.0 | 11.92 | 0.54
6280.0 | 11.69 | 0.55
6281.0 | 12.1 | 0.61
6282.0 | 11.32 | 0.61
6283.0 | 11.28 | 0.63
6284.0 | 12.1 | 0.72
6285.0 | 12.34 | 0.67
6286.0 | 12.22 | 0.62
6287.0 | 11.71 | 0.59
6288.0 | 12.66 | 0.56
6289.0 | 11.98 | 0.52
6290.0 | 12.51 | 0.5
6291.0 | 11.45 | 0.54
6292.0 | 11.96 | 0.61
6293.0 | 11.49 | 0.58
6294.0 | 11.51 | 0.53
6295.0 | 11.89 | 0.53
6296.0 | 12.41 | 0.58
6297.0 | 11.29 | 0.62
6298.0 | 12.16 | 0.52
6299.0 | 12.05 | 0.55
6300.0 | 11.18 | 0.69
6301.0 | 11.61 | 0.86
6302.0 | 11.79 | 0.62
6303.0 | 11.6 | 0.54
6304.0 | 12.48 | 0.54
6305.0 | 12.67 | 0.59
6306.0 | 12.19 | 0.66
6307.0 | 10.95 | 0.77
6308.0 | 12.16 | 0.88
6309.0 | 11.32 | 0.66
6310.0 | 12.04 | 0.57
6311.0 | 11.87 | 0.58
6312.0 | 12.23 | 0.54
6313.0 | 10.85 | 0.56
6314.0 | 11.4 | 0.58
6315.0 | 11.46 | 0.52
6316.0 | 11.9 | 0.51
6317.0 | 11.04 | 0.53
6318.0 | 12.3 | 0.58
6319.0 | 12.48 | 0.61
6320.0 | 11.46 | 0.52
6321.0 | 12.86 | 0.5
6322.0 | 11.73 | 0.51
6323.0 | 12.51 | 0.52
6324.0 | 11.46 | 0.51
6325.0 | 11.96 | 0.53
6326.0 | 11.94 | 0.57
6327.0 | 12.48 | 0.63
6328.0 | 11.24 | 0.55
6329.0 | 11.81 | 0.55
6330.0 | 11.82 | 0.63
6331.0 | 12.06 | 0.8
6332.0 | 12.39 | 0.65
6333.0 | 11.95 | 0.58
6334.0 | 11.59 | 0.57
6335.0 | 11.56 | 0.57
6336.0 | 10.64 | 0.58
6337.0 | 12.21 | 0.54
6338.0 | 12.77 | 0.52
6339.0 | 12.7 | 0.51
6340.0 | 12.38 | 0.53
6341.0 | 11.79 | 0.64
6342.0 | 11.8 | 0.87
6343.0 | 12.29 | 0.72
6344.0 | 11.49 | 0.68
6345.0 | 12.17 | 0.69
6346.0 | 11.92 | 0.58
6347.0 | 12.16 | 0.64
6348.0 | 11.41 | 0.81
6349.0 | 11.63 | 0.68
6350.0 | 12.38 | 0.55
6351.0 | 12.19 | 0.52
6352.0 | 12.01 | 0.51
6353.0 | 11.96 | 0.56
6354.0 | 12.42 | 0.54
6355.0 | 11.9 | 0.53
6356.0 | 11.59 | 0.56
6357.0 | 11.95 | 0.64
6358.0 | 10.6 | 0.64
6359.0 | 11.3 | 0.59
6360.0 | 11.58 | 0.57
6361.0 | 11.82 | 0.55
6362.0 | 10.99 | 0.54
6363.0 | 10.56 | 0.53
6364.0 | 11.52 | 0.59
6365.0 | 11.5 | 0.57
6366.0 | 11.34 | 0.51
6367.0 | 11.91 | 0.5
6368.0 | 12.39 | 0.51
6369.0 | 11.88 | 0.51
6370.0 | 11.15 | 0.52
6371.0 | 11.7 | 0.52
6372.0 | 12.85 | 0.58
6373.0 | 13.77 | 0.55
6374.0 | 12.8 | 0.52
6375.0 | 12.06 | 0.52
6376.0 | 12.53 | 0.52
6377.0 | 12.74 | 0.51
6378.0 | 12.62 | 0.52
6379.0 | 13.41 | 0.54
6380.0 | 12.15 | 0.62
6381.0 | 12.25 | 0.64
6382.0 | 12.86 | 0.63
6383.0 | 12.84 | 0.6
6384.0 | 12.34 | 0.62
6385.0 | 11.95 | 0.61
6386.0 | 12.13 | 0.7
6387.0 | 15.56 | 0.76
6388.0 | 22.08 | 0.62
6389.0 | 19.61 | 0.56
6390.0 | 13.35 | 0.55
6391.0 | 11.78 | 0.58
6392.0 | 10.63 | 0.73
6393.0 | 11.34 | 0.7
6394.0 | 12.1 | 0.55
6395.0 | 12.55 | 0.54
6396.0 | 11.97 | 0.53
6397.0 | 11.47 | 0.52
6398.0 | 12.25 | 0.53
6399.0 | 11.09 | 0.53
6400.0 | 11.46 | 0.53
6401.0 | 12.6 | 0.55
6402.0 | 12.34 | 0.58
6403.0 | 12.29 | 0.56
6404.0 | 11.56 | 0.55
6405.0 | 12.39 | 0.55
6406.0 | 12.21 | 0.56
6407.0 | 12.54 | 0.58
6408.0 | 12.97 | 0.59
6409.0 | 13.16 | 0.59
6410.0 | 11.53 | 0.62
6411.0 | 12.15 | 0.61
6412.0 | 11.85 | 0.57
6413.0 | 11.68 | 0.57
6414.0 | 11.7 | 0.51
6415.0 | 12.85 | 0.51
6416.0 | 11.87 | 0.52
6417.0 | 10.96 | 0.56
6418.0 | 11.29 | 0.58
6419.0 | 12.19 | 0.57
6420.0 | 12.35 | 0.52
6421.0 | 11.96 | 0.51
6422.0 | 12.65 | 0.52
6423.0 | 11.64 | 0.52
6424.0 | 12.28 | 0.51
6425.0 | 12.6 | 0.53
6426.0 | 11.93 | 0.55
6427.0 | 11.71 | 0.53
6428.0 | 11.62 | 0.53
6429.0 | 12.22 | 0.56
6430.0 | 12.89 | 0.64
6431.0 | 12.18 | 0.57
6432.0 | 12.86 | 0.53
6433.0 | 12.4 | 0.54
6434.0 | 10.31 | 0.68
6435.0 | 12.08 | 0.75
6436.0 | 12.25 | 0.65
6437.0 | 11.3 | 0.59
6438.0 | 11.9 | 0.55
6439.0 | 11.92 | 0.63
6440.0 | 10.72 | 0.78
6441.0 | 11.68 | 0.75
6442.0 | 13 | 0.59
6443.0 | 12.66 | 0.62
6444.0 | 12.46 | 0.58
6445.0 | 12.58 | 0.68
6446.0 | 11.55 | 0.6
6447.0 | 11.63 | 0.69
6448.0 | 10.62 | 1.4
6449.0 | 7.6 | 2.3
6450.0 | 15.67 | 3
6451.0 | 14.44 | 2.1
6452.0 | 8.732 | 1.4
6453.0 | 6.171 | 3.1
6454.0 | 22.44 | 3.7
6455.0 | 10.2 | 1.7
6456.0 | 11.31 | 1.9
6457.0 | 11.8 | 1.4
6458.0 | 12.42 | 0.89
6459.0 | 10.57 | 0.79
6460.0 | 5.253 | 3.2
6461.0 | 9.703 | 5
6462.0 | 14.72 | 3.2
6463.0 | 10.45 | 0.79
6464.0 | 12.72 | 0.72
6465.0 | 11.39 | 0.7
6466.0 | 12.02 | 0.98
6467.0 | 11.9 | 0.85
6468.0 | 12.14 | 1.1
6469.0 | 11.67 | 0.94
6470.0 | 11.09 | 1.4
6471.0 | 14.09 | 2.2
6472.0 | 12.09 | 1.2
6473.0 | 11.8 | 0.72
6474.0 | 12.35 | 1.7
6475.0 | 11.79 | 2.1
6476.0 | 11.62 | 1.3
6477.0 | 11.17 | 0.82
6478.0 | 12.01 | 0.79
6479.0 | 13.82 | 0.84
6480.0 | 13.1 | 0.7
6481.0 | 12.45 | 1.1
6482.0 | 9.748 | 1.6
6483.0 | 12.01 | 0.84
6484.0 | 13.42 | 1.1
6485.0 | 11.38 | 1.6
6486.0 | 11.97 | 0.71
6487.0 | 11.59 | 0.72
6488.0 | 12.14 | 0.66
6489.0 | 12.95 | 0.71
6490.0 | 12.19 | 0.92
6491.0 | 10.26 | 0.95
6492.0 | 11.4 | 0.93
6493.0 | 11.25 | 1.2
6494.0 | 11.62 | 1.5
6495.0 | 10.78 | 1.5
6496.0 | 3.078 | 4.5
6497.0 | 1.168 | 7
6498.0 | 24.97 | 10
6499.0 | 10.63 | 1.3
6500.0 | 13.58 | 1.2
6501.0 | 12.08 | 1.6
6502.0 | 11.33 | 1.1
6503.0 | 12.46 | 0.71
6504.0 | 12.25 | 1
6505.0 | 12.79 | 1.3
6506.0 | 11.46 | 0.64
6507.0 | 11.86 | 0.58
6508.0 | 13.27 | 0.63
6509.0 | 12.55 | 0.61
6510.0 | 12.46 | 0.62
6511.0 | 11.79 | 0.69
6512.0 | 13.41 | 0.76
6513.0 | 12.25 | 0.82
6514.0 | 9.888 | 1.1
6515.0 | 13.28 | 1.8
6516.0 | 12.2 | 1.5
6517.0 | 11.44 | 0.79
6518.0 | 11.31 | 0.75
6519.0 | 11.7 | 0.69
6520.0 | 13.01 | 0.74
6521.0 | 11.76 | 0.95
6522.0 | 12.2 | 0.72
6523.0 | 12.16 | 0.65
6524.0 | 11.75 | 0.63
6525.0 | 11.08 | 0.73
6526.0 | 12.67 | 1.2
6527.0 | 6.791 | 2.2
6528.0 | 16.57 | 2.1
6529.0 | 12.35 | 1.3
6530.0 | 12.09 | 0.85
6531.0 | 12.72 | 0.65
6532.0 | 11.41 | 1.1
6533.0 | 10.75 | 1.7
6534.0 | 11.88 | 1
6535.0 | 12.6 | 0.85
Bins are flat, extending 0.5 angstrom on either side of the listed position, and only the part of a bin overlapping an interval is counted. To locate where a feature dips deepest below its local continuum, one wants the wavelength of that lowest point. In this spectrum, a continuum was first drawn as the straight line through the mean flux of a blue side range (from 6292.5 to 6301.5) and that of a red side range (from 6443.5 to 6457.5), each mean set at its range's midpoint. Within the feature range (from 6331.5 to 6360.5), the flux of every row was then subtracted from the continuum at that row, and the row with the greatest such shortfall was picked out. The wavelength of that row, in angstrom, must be 6358.0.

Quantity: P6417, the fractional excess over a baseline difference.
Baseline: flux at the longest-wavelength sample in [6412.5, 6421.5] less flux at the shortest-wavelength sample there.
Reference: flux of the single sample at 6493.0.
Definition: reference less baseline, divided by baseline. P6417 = 39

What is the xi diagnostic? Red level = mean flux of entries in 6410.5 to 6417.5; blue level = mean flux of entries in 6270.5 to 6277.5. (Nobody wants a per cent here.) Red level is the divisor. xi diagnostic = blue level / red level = 1.04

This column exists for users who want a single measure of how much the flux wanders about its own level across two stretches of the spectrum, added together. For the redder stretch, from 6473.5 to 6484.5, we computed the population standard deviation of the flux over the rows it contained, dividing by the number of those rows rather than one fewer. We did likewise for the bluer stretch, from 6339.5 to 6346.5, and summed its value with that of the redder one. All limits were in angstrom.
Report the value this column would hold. 1.4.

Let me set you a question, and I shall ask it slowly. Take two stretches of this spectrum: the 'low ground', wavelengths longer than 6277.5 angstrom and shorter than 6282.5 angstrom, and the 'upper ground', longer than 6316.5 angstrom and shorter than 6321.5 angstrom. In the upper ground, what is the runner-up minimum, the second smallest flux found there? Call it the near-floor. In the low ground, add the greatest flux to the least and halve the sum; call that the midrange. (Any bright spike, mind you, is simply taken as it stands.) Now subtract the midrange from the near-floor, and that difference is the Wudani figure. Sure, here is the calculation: -0.3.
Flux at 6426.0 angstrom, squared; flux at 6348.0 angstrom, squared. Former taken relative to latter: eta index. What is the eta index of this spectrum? 1.09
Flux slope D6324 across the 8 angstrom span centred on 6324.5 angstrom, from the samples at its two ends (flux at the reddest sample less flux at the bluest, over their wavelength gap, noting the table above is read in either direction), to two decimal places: -0.23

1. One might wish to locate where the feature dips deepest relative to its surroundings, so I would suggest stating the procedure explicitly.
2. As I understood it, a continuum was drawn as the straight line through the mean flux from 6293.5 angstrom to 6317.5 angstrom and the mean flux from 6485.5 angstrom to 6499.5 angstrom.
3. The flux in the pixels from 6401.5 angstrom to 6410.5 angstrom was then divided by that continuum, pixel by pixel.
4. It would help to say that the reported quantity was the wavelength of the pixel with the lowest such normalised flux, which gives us 6410.0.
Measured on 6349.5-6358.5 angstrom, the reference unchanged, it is 6358.0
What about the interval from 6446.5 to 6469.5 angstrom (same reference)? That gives 6460.0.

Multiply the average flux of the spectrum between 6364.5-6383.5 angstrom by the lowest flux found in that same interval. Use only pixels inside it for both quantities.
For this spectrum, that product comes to 138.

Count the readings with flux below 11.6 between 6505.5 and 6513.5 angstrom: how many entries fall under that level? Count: 1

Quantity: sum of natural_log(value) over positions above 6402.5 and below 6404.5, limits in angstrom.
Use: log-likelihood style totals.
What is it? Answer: 4.96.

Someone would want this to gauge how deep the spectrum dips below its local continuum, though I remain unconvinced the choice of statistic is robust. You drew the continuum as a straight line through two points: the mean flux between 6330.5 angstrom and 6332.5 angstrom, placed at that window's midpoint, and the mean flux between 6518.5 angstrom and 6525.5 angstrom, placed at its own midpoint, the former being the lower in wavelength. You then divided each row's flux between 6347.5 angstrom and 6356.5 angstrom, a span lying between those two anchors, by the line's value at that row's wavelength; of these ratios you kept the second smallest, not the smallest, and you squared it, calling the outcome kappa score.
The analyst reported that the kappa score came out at 0.904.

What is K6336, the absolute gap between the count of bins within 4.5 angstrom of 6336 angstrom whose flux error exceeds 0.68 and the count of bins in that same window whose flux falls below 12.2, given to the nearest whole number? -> 4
